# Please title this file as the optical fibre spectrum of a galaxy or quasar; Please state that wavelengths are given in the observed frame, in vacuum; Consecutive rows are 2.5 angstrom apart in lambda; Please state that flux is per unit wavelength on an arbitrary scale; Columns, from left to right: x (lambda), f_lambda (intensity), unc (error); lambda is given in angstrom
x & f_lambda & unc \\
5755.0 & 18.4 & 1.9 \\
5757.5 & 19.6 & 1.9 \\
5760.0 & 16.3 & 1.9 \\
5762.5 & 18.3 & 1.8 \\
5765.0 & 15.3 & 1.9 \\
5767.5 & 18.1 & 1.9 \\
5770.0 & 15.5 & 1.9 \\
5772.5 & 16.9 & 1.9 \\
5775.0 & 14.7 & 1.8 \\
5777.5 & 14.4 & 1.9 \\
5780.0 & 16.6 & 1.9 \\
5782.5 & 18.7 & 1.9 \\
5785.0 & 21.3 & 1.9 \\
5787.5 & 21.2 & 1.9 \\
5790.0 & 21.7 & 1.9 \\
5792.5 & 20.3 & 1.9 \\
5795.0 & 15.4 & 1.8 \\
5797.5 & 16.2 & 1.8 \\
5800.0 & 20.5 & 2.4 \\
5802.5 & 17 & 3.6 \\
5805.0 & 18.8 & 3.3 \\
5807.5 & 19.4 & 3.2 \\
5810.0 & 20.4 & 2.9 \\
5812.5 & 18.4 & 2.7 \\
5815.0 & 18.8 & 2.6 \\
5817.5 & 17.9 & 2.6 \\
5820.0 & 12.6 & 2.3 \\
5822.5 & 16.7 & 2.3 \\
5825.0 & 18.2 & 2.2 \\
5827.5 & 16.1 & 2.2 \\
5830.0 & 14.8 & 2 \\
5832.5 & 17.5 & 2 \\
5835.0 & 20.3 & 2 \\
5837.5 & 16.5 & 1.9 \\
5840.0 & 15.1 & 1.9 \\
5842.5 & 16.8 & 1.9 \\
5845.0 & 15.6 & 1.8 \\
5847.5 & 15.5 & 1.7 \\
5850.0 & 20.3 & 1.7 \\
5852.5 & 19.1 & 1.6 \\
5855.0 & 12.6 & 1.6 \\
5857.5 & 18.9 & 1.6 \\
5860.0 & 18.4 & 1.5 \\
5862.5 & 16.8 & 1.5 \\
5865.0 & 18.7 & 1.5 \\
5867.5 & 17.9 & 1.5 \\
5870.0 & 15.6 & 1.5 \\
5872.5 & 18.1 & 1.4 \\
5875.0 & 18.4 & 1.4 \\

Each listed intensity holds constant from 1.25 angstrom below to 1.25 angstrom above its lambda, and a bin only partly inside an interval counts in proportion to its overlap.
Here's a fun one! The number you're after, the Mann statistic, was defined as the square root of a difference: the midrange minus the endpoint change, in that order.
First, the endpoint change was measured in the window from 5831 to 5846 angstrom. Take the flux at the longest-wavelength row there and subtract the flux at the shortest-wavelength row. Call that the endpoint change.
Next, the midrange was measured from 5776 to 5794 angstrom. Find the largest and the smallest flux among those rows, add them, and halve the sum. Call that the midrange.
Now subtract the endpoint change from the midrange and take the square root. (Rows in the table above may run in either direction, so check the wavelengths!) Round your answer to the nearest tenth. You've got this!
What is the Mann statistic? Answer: 4.5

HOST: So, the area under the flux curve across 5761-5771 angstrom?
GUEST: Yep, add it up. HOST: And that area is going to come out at 168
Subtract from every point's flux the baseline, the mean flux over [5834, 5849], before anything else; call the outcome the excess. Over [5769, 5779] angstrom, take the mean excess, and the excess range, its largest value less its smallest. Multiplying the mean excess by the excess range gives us -3.1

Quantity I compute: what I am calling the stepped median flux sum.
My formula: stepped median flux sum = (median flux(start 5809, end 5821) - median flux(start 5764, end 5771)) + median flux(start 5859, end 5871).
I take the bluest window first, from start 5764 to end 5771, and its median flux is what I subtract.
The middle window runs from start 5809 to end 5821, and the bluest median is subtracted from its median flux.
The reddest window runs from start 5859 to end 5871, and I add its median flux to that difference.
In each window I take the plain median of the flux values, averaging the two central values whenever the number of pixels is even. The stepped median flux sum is 20.8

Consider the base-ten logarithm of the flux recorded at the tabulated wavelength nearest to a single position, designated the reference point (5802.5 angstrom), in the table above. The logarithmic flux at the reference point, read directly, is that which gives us 1.23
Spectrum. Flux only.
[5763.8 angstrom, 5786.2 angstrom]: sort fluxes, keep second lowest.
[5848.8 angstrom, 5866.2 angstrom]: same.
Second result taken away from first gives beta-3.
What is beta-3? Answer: -2.1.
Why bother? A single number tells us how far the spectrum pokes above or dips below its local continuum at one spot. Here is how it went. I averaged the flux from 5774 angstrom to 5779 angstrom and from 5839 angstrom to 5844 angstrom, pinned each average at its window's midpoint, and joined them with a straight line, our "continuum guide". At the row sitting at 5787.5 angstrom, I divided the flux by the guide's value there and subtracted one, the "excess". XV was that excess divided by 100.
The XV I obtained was 0.0043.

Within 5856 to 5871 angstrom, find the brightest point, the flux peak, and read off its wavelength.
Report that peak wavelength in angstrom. 5857.5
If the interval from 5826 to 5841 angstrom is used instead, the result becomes 5835.0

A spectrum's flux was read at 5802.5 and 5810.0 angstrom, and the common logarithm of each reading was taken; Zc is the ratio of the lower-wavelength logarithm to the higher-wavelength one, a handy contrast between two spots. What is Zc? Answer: 0.94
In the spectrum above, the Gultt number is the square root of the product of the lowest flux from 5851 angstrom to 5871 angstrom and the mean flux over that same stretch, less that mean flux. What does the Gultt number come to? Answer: -2.5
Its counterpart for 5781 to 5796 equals -2.3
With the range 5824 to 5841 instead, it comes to -1.1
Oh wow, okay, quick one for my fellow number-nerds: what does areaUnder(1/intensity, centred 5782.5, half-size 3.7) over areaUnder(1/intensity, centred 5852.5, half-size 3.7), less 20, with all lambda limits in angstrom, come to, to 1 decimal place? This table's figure -19.1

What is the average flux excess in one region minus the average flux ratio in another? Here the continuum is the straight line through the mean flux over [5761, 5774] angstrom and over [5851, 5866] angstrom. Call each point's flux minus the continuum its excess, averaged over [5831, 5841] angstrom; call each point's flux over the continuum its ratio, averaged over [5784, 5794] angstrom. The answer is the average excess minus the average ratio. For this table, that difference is -1.2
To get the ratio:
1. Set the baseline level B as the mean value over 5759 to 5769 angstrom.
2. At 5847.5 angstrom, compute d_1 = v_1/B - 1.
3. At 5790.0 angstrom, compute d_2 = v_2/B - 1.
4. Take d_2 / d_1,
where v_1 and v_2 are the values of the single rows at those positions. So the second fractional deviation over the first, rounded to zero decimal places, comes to -3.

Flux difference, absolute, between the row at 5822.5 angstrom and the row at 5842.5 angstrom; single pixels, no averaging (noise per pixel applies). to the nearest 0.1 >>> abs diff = 0.1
